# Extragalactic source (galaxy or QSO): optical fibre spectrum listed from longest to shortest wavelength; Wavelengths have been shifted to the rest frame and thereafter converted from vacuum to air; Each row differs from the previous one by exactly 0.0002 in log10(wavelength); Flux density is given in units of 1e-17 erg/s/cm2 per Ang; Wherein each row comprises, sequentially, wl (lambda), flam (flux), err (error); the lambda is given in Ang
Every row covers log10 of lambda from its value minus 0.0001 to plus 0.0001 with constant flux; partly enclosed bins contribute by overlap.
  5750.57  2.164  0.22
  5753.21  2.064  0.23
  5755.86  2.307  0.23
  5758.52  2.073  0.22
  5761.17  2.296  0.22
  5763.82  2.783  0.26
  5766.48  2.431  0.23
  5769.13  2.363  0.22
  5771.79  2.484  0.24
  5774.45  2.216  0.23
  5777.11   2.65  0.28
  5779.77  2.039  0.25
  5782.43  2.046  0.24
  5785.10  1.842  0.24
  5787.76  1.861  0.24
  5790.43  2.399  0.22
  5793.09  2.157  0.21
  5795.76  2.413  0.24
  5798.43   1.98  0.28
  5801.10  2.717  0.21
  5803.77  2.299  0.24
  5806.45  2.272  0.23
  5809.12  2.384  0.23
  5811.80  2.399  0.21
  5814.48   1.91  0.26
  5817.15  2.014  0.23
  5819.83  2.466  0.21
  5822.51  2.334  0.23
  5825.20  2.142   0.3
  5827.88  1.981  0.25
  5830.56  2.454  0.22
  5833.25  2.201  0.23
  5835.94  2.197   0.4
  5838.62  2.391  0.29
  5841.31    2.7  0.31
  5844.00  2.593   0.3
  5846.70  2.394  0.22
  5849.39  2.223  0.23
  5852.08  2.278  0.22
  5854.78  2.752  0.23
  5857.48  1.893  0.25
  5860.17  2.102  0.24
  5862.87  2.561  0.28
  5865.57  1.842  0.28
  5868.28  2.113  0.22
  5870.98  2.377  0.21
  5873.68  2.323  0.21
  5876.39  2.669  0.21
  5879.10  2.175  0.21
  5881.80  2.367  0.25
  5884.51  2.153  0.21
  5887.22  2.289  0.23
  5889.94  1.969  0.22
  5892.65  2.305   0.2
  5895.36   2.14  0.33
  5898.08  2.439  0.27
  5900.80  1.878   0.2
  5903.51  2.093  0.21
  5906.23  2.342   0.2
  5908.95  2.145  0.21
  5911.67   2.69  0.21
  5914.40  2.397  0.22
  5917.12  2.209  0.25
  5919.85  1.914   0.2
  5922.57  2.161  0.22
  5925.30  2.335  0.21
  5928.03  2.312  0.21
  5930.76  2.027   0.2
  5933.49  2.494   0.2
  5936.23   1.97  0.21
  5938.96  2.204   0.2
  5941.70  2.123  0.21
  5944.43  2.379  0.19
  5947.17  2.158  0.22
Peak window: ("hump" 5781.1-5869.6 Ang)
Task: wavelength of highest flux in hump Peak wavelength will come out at 5854.78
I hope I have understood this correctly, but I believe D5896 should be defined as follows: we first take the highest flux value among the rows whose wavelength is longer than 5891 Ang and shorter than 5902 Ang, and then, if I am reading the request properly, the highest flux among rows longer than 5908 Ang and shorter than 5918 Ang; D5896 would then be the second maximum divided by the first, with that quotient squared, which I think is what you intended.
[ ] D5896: 1.22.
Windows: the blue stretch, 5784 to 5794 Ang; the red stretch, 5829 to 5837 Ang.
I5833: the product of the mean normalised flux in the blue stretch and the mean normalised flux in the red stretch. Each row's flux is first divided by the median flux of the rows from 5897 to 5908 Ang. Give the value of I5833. 0.96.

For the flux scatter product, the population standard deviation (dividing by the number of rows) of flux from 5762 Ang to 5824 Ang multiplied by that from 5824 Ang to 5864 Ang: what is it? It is 0.064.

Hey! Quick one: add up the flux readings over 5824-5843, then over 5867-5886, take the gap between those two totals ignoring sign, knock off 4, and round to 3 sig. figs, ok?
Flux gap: -3.89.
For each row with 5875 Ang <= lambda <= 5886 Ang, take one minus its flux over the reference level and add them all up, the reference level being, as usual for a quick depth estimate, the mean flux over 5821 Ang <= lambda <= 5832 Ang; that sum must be -0.20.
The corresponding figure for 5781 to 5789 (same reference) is 0.42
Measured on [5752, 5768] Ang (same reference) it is -0.26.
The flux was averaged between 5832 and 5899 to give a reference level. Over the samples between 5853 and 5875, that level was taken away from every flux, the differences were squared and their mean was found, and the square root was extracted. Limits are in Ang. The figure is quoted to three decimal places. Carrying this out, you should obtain 0.301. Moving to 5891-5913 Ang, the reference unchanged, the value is 0.235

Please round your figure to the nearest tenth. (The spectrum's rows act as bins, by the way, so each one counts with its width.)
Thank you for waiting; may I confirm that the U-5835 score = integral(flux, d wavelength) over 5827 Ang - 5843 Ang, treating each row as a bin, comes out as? 37.4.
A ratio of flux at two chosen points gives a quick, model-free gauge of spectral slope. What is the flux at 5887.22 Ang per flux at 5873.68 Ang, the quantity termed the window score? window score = 0.99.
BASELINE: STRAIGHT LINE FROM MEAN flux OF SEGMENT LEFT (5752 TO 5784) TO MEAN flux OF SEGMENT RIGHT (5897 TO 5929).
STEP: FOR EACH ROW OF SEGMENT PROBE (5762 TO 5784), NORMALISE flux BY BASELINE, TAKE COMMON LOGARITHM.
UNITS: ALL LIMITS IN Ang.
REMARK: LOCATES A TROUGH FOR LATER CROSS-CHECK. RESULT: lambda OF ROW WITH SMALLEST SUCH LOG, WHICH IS 5779.77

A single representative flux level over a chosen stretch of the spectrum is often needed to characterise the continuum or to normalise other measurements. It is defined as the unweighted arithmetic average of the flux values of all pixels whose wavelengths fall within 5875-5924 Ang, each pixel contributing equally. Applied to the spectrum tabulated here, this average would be 2.24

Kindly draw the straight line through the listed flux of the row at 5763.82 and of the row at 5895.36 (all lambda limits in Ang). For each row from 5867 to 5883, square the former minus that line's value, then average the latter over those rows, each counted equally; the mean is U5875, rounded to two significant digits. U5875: 0.044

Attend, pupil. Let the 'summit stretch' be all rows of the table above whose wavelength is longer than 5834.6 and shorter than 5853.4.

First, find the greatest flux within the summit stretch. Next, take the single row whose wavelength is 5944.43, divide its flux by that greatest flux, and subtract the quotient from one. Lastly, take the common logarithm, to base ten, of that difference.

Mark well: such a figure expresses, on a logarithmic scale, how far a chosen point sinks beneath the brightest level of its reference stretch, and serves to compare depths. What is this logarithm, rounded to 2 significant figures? -0.92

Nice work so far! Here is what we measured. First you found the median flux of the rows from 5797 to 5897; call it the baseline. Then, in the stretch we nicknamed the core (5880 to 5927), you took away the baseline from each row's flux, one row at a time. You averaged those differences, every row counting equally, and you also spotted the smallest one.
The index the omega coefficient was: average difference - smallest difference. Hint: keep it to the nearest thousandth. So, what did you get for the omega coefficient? 0.347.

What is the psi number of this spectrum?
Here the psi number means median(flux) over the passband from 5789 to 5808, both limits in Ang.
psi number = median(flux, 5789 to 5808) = 2.30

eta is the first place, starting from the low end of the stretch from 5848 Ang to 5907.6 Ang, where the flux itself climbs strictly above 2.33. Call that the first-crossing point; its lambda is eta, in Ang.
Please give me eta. 5854.78 Ang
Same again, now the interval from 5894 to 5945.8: 5898.08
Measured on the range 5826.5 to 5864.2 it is 5830.56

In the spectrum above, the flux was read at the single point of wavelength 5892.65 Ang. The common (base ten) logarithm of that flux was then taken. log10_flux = 0.36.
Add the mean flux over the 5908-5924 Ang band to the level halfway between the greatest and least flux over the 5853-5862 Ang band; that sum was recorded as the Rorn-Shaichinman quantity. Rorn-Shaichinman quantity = 4.58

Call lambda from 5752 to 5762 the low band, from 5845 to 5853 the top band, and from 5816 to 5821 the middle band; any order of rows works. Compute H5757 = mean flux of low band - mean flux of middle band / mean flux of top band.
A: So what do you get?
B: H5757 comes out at 1.21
